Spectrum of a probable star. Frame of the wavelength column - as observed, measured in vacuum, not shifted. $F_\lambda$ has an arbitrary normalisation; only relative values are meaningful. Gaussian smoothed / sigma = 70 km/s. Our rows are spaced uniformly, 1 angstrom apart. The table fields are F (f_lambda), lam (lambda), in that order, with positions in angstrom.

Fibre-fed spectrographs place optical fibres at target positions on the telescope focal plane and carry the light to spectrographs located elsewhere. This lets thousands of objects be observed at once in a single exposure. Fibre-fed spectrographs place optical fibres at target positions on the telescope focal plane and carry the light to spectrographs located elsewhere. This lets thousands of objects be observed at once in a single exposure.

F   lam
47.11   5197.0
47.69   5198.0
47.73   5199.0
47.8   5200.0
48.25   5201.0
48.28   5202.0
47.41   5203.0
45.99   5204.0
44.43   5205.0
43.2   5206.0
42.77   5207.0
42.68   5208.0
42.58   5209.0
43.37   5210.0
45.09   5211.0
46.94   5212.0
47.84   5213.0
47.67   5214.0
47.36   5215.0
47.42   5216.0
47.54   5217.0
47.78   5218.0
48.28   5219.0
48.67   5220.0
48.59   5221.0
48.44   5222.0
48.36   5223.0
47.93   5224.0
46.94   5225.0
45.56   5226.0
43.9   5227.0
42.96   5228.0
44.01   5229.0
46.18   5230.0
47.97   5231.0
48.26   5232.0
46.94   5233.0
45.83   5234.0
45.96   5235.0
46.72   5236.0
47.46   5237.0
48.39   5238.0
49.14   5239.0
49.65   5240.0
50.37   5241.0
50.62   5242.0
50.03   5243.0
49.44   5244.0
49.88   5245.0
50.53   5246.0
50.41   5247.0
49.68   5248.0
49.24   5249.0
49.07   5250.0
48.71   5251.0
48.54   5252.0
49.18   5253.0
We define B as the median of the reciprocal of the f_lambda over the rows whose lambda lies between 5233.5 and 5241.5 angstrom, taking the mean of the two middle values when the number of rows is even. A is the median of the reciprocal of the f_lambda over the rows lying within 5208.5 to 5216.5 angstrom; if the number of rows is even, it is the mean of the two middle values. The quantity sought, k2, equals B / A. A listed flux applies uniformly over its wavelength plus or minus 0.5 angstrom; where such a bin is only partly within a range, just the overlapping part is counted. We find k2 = 0.98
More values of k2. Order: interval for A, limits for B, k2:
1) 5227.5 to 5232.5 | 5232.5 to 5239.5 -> 0.98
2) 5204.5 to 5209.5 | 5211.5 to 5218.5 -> 0.90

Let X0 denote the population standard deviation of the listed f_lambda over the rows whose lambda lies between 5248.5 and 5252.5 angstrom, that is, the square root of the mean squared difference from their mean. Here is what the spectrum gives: 0.28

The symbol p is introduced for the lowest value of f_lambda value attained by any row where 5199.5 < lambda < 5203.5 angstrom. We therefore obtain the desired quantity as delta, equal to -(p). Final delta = -47.4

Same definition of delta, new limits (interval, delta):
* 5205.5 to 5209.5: -42.6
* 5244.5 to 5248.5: -49.7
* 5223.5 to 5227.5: -43.9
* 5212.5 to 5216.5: -47.4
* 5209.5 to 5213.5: -43.4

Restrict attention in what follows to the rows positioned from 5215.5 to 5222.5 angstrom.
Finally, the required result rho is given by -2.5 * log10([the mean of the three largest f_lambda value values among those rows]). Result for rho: -4.22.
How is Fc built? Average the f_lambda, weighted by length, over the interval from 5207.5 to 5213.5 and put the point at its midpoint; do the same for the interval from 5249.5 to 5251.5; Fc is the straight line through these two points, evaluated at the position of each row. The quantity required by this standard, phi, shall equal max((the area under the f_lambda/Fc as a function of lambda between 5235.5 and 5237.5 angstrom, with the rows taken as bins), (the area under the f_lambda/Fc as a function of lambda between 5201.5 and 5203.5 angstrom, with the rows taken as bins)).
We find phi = 2.18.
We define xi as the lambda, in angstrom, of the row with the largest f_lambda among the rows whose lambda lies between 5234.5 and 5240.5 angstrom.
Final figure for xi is 5240.0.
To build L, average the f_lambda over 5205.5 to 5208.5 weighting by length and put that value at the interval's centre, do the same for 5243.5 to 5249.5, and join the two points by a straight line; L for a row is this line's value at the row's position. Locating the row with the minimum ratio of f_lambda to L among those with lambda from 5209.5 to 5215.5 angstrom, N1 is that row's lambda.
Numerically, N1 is 5210.0 angstrom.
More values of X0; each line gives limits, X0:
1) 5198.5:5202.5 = 0.25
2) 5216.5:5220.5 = 0.44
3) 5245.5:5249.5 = 0.53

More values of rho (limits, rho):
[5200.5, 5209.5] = -4.20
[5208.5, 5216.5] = -4.20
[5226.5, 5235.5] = -4.20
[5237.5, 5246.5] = -4.26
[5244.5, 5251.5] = -4.25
